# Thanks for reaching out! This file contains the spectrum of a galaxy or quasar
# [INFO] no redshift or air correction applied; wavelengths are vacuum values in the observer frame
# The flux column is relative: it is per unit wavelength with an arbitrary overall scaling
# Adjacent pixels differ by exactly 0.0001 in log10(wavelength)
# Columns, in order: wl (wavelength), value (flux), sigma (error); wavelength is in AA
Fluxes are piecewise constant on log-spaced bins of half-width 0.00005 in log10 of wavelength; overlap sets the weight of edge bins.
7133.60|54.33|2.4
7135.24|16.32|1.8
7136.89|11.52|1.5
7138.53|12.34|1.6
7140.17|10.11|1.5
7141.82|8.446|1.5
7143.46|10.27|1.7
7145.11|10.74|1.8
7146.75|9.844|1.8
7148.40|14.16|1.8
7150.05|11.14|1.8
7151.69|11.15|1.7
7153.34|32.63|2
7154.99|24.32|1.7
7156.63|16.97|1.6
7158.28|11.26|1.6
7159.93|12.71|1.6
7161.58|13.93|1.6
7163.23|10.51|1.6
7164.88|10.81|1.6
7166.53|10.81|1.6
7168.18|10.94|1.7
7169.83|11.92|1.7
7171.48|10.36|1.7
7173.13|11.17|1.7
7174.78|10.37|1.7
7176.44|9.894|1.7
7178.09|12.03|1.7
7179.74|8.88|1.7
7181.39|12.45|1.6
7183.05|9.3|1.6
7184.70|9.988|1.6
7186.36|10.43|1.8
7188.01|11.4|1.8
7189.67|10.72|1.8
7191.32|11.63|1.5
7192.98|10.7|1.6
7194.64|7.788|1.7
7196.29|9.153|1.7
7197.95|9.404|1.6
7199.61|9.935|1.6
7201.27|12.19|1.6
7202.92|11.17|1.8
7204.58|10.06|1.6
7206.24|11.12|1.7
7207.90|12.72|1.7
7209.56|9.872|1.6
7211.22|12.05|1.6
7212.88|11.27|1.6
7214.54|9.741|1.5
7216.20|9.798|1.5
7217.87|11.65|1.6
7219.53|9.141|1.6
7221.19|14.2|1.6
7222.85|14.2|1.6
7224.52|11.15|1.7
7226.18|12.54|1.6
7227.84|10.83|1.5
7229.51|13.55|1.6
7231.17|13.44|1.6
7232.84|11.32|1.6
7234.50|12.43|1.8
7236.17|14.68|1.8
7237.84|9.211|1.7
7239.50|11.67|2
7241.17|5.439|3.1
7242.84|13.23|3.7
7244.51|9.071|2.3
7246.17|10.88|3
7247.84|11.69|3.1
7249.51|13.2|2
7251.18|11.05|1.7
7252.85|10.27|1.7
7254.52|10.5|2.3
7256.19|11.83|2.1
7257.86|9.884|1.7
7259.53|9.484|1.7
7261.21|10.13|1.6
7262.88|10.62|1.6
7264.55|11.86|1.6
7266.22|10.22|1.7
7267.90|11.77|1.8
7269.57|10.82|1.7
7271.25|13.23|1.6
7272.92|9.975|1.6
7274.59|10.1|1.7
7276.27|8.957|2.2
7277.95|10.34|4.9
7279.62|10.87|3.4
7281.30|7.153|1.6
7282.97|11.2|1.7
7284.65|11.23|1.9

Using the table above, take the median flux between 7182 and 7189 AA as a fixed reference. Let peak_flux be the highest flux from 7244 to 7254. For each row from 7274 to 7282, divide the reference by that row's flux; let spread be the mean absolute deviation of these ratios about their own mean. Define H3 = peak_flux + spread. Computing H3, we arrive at 13.3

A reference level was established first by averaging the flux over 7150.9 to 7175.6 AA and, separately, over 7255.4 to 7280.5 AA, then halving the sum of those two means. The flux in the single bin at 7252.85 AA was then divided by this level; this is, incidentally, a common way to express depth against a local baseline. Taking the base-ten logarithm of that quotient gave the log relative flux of -0.079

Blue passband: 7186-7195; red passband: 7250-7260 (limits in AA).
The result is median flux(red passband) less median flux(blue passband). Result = -0.3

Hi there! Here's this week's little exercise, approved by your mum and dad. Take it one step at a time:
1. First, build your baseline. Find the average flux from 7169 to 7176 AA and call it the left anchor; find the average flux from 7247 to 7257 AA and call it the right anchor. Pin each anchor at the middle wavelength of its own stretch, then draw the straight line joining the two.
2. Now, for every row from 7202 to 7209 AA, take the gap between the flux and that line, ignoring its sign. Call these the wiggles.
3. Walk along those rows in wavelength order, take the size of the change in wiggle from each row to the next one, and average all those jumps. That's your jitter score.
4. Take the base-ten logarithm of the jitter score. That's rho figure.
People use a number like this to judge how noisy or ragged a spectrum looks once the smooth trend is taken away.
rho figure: 0.1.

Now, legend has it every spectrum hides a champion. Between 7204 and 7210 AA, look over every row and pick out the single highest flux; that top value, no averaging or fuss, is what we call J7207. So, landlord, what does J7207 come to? 12.72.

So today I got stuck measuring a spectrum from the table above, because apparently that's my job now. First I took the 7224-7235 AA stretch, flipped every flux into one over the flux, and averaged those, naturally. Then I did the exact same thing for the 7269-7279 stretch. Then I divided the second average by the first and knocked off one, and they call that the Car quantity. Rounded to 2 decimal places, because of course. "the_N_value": 0.16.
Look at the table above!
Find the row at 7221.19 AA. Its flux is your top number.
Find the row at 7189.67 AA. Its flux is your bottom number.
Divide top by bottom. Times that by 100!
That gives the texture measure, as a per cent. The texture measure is 132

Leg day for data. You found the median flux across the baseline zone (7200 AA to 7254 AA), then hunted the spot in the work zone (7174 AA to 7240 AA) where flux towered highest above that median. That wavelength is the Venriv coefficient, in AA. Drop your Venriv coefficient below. 7236.17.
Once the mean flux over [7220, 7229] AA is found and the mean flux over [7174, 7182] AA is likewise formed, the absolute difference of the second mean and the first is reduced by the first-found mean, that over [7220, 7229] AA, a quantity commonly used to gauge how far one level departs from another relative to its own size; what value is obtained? -10.7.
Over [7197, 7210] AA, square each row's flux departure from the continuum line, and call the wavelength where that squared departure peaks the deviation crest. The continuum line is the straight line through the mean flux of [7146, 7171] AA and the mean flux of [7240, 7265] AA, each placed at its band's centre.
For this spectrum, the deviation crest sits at 7197.95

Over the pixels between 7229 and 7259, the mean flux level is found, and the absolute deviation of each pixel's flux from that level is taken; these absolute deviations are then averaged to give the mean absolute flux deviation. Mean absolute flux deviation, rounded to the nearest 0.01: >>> 1.56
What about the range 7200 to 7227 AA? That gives 1.19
